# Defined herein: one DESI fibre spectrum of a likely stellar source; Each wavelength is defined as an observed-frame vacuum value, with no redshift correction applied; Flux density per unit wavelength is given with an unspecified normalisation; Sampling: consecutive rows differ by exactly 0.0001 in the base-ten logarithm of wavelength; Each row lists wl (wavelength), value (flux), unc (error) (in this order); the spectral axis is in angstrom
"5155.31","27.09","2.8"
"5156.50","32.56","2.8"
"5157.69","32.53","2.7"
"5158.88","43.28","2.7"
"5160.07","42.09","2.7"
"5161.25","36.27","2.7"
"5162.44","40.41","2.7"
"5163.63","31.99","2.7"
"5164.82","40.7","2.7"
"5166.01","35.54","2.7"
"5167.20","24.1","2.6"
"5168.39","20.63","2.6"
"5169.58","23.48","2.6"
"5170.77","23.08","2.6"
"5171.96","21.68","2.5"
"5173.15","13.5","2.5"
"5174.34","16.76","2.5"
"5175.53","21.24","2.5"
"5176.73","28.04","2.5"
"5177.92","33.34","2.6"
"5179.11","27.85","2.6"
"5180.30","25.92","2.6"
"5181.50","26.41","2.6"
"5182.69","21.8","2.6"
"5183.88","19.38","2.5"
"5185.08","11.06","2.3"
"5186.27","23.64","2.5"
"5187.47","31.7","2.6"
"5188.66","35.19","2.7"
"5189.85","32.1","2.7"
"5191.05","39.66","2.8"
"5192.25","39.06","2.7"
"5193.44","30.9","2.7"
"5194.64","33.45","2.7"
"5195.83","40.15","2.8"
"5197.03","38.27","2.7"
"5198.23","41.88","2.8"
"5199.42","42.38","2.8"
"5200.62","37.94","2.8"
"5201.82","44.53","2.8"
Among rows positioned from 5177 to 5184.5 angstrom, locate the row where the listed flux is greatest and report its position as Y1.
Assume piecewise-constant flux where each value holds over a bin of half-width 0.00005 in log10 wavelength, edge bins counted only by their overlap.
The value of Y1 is 5177.92 angstrom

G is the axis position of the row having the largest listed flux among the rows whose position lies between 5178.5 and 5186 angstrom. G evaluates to 5179.11 angstrom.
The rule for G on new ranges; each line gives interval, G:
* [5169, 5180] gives 5177.92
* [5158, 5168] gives 5158.88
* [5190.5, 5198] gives 5195.83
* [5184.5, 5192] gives 5191.05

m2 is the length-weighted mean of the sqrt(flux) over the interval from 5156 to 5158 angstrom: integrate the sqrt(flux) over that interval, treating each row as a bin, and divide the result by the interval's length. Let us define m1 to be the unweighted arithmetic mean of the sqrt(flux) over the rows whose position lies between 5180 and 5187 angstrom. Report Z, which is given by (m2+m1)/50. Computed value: 0.206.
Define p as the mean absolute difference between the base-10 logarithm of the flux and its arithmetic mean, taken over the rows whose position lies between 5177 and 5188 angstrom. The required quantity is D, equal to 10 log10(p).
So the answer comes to -10.0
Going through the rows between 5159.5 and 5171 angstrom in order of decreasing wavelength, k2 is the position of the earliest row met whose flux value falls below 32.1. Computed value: 5170.77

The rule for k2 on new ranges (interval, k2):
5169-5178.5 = 5176.73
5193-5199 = 5193.44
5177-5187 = 5186.27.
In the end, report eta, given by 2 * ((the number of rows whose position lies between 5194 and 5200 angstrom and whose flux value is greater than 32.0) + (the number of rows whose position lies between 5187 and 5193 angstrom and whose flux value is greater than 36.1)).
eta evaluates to 14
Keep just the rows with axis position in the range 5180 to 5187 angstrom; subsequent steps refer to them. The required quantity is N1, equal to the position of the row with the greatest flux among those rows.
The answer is 5181.50 angstrom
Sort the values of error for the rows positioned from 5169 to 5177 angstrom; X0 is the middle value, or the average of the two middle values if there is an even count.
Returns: 2.50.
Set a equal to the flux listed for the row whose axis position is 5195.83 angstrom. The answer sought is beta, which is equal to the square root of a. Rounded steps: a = 40.15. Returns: 6.3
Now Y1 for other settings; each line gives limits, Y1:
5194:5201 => 5199.42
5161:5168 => 5164.82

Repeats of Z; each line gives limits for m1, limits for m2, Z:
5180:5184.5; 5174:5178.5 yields 0.196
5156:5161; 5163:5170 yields 0.230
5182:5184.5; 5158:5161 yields 0.219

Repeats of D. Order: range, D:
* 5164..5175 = -10.0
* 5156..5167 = -13.5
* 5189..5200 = -13.6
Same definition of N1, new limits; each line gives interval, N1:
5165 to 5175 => 5166.01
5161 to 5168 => 5164.82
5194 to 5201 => 5199.42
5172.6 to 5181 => 5177.92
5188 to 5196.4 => 5195.83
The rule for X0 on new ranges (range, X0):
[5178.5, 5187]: 2.60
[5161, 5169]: 2.70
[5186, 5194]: 2.70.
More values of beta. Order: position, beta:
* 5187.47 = 5.6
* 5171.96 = 4.7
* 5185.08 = 3.3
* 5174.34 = 4.1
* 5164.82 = 6.4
